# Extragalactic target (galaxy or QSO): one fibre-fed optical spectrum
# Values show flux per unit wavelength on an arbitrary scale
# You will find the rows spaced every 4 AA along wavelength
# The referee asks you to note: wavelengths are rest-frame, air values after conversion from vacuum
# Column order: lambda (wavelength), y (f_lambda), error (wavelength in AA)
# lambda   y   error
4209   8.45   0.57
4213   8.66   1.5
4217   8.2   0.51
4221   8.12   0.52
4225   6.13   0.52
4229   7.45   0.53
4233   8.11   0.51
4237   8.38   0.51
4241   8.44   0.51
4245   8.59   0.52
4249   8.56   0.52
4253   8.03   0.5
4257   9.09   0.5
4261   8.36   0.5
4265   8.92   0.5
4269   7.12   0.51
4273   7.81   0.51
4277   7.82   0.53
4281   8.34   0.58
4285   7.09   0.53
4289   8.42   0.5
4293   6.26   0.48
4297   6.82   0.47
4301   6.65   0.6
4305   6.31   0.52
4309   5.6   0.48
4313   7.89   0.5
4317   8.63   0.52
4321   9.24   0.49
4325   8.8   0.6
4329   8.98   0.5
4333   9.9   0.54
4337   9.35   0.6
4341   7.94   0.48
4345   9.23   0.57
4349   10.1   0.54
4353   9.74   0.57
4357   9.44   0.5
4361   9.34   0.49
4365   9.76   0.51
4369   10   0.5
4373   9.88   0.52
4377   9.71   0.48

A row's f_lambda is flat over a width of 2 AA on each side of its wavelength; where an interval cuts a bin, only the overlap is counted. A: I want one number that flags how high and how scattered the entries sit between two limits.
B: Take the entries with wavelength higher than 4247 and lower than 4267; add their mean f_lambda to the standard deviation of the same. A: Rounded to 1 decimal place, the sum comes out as 9.0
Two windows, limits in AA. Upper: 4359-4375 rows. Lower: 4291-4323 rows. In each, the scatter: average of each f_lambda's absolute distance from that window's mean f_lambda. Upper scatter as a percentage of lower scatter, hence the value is 19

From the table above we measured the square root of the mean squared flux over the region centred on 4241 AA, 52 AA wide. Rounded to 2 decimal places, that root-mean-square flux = 8.21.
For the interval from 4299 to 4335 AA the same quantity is 8.12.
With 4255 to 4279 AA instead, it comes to 8.22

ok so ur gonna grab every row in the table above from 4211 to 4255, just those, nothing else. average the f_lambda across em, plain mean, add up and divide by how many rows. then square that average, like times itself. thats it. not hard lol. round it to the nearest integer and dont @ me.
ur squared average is 65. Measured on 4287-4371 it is 72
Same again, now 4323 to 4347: 82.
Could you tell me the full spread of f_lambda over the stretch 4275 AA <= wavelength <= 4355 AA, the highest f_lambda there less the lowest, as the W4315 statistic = 4.50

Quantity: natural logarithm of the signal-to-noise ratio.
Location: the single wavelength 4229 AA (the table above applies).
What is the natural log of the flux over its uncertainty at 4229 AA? 2.64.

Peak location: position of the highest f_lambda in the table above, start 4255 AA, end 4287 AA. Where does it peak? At 4257 AA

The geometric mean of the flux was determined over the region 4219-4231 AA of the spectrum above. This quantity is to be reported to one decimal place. 7.2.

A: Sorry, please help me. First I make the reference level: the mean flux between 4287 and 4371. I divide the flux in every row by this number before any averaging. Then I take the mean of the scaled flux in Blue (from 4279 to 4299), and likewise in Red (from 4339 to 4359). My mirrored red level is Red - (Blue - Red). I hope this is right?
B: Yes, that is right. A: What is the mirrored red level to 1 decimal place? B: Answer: 1.3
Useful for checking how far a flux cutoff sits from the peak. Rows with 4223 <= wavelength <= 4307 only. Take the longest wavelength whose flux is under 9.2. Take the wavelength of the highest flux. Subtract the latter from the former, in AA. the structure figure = 48 AA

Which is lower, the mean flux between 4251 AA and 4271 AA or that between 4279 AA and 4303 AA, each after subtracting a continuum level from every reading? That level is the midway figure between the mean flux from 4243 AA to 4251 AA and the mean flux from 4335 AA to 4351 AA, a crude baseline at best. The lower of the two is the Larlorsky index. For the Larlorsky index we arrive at -1.6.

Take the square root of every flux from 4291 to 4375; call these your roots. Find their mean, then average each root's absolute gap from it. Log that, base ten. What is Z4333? -0.68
